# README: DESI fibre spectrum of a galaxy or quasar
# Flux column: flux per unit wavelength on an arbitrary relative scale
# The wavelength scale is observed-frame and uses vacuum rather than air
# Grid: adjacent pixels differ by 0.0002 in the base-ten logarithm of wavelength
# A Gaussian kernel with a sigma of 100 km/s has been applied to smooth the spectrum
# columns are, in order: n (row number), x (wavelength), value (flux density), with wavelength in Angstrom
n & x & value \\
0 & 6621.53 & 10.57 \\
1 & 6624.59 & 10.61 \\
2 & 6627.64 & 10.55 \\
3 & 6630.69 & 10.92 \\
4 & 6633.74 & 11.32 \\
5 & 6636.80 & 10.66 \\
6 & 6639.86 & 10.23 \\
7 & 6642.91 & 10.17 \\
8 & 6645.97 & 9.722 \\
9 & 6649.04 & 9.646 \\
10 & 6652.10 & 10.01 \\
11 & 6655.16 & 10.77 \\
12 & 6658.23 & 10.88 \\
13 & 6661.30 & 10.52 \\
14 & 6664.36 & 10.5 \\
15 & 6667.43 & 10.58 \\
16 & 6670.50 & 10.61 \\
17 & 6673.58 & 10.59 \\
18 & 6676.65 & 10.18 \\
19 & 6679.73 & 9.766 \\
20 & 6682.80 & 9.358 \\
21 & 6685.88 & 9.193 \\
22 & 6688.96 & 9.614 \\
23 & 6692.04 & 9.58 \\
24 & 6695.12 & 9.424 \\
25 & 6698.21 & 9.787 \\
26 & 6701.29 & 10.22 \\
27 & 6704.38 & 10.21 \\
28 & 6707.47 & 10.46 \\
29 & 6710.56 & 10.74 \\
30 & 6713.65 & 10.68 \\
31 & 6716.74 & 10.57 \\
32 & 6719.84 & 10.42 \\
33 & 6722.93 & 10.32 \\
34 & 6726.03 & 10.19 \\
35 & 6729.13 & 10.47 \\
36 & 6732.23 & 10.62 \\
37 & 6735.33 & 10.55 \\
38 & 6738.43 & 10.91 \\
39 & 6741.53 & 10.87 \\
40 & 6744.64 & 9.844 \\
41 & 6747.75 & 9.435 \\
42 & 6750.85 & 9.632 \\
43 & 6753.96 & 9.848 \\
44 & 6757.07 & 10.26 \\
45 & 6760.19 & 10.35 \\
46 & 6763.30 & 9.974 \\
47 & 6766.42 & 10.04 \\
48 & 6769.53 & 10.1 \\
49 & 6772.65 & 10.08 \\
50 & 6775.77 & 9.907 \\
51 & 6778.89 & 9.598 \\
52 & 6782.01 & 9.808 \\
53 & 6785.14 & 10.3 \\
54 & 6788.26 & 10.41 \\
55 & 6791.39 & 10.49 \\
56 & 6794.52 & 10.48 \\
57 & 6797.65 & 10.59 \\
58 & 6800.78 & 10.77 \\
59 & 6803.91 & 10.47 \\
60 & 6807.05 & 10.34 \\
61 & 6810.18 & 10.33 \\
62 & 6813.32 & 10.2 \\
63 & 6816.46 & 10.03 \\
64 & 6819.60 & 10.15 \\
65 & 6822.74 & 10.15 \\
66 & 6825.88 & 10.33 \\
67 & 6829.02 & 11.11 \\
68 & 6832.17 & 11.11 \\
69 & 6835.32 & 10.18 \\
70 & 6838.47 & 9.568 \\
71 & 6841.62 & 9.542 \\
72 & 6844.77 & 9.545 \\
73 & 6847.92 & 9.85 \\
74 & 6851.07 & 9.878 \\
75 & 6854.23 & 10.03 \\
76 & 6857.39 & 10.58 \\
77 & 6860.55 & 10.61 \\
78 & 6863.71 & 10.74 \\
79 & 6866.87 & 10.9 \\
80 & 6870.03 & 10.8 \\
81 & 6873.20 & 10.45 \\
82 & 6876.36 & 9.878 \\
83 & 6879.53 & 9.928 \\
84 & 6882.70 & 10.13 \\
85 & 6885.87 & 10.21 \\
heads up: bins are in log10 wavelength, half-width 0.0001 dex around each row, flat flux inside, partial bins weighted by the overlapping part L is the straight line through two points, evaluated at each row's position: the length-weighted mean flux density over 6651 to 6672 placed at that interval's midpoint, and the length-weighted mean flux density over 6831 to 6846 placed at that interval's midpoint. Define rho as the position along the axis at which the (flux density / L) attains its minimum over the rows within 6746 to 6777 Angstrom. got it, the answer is 6747.75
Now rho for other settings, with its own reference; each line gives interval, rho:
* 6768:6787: 6778.89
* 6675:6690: 6685.88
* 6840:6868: 6841.62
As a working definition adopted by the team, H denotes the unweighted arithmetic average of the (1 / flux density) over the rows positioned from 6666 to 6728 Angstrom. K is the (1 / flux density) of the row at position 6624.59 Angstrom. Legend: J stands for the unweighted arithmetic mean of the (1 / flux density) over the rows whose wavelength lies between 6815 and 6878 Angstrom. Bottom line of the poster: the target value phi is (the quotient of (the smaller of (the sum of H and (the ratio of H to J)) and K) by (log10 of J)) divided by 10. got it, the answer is -0.0093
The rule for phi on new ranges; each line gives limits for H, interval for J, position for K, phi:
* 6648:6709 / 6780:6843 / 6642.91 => -0.0097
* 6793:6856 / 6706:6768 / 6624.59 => -0.0093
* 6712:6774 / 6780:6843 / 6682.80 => -0.0105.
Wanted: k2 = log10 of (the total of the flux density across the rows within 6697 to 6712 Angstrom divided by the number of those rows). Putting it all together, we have 1.01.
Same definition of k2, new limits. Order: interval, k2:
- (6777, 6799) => 1.01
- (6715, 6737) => 1.02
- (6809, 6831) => 1.01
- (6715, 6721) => 1.02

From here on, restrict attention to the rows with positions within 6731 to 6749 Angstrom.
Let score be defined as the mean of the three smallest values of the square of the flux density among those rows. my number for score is 99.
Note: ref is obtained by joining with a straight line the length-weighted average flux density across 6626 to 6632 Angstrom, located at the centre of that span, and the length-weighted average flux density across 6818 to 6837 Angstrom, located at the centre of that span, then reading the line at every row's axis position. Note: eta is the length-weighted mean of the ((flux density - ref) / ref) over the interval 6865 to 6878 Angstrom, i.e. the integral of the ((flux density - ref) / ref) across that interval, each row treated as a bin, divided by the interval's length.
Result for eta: 0.006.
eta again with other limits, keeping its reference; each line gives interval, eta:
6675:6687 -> -0.096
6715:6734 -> -0.017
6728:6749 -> -0.020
